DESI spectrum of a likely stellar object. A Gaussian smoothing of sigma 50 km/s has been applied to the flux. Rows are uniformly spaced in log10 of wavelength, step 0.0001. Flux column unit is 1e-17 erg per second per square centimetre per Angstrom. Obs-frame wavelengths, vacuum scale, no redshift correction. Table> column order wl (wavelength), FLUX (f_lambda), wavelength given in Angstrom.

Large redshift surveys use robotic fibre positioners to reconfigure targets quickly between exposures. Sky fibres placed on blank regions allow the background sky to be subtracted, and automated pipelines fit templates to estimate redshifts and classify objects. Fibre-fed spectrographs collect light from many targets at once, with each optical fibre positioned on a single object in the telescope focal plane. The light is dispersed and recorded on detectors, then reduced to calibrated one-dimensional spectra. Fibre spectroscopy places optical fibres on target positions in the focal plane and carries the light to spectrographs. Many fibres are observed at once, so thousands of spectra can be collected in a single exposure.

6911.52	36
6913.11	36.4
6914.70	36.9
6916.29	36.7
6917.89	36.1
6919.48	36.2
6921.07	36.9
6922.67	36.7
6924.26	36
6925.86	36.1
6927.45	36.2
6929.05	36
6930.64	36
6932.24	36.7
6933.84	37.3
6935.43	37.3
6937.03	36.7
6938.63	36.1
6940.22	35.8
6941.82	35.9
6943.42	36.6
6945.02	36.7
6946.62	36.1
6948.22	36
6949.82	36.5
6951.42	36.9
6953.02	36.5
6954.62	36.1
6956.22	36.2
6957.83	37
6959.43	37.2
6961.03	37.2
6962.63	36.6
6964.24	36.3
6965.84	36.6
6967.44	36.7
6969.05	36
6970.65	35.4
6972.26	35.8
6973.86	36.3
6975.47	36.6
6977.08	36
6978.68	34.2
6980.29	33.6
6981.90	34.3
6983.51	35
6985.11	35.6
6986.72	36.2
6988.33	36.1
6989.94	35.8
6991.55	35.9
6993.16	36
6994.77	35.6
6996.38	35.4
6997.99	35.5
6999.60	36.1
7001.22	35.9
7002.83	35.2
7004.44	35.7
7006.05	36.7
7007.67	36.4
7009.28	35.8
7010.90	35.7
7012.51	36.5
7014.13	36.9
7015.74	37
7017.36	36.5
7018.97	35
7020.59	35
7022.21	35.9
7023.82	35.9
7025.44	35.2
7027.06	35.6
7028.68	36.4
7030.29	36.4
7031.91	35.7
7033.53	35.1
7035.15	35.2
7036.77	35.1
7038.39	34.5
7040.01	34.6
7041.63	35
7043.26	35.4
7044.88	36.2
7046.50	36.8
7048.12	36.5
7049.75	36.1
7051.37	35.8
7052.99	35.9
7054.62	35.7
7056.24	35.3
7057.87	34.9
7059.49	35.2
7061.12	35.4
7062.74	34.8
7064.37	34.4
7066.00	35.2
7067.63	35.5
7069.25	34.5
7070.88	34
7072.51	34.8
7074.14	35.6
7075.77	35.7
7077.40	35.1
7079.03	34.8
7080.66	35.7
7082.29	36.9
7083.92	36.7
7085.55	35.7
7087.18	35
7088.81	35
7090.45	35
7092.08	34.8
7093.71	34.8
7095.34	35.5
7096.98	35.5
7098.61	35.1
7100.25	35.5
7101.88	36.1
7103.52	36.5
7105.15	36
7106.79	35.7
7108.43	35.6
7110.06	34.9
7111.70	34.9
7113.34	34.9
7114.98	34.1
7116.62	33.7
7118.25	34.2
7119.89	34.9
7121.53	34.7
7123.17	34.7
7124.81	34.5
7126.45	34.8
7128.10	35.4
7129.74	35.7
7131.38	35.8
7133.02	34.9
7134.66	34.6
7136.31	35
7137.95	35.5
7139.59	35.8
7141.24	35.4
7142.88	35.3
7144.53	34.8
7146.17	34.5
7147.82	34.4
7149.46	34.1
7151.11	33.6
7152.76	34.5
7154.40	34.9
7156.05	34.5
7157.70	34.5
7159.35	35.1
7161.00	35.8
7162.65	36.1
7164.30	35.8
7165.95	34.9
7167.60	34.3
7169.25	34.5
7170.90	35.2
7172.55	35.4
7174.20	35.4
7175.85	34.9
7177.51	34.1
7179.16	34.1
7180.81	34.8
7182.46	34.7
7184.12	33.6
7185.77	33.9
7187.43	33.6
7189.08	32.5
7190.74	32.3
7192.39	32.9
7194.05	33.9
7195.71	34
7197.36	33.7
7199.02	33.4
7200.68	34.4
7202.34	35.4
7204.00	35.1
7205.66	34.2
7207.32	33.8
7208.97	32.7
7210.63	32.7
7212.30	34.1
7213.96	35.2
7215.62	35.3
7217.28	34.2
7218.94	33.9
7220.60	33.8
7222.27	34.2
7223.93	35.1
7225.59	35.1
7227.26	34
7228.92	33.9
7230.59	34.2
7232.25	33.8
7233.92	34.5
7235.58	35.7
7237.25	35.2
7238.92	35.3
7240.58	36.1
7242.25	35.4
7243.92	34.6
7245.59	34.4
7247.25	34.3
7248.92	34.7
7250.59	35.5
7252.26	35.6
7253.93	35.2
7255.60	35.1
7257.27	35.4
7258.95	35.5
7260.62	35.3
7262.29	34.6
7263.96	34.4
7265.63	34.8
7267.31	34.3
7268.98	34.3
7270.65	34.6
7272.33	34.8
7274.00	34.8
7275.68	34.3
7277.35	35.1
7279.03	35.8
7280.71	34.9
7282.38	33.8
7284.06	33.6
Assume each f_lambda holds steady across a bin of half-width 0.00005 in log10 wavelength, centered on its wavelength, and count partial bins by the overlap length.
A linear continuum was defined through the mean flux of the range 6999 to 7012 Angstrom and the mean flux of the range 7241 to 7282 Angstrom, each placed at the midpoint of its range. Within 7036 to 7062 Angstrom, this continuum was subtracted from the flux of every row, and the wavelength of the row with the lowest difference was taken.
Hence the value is 7038.39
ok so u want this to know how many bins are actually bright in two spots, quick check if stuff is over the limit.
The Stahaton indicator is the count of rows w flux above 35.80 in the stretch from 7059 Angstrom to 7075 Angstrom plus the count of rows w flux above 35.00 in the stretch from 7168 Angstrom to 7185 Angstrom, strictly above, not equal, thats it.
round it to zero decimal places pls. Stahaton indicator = 3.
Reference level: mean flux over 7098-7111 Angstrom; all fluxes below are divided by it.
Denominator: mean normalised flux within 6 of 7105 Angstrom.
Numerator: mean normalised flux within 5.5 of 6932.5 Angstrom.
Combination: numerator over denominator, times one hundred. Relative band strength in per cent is 102.4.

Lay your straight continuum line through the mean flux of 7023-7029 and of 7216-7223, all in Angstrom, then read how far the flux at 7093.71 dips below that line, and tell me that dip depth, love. 0.36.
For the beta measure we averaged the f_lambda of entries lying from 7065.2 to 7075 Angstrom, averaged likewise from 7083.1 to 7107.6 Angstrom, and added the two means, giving 70.5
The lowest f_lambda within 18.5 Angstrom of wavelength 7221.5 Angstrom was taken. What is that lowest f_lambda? 32.7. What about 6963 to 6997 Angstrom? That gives 33.6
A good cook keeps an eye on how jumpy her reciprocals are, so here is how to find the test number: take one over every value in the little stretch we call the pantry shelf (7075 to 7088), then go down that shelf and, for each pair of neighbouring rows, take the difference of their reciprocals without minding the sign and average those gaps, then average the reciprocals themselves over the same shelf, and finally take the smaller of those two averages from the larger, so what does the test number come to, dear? 0.0275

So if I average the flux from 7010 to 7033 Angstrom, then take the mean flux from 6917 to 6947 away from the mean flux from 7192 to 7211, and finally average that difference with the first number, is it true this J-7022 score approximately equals 16.7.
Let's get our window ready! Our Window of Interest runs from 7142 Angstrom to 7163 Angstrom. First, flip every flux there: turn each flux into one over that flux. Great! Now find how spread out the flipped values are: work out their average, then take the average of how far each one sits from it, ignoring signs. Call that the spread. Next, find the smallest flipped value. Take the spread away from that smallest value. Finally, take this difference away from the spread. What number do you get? -0.0269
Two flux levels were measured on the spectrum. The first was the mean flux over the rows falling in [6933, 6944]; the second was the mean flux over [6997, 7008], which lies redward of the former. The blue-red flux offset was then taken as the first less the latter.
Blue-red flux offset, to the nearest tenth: 0.6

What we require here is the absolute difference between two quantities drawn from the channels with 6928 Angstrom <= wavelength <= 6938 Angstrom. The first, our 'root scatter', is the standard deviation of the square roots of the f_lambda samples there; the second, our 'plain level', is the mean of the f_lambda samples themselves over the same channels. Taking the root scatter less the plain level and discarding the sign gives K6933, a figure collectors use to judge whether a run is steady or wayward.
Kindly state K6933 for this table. 36.6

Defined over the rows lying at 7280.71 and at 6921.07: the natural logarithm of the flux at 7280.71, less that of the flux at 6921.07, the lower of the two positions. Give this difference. -0.06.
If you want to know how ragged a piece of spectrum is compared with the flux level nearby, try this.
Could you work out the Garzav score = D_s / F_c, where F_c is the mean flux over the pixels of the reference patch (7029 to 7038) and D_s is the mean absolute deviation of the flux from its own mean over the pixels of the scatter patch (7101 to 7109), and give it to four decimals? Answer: 0.0074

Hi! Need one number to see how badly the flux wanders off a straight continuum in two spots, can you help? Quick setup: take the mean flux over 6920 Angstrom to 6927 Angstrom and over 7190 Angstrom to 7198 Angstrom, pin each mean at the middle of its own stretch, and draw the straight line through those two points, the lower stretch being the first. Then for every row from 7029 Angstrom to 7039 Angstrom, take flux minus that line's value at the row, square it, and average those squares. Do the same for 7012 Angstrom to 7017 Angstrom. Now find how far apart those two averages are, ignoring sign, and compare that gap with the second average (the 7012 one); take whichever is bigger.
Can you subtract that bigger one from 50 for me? 48.0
